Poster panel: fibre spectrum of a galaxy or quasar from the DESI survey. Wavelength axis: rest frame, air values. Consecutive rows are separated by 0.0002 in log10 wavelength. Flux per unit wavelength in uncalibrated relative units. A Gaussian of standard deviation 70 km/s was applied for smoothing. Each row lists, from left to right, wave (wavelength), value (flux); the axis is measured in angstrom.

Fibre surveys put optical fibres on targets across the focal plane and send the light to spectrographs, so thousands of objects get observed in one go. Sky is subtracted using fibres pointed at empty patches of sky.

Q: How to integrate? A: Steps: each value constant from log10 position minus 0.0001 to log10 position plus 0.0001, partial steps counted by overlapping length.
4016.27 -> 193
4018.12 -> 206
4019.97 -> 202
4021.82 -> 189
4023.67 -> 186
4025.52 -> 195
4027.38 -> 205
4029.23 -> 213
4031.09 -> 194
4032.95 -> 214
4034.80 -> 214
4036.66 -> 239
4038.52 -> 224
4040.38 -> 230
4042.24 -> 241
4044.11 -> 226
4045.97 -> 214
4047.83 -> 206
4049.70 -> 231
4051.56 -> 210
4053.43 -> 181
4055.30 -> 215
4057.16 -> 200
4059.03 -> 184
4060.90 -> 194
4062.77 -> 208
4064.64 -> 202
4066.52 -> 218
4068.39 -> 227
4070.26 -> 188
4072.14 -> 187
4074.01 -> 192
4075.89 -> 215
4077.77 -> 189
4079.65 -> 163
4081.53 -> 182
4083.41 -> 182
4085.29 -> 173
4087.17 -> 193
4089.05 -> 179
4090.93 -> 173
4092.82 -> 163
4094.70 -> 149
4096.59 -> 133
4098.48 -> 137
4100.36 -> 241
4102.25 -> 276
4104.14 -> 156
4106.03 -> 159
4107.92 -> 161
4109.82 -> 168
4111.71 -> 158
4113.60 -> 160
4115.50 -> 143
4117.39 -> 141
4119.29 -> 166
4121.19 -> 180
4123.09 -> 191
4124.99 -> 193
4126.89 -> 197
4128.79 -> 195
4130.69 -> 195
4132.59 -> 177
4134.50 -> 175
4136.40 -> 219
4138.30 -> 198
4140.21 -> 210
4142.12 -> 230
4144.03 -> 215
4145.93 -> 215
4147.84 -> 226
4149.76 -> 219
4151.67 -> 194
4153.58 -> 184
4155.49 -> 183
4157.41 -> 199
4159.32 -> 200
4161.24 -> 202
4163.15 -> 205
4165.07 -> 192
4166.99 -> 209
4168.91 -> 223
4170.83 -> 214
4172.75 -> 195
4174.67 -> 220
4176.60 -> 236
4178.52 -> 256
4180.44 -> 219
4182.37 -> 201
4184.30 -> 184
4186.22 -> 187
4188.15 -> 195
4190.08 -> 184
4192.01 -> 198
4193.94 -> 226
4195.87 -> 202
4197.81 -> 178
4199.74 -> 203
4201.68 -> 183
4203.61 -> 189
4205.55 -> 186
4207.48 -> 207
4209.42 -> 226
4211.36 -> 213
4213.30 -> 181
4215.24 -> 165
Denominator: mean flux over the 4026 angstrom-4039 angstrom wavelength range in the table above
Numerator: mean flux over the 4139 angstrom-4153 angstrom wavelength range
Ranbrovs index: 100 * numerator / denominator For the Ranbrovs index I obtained 100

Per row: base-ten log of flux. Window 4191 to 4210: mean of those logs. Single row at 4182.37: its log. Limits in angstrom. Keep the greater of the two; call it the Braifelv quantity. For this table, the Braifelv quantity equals 2.30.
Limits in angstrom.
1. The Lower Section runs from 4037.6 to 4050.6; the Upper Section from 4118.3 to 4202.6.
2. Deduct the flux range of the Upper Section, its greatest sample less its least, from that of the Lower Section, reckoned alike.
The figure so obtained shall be -55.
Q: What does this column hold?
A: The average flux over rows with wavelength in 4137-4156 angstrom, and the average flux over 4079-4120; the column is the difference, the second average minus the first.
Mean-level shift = -37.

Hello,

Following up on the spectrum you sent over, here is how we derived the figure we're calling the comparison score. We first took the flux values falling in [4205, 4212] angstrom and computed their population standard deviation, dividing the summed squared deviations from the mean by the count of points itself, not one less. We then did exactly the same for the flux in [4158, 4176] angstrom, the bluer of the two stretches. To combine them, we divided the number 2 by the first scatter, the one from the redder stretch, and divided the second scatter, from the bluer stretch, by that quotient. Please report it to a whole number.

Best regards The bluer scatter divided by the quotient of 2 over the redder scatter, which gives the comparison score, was 73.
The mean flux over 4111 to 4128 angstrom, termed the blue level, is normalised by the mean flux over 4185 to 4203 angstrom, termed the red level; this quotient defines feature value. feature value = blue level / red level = 0.87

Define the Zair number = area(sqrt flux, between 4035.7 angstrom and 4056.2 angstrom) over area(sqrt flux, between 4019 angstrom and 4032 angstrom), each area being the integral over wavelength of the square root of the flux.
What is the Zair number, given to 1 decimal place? 1.7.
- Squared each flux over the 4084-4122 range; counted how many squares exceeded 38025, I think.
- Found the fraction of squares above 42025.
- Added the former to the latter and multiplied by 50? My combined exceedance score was 105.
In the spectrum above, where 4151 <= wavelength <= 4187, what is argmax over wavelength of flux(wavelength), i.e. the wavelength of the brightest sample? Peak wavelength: 4178.52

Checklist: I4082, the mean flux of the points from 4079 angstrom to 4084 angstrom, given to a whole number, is 176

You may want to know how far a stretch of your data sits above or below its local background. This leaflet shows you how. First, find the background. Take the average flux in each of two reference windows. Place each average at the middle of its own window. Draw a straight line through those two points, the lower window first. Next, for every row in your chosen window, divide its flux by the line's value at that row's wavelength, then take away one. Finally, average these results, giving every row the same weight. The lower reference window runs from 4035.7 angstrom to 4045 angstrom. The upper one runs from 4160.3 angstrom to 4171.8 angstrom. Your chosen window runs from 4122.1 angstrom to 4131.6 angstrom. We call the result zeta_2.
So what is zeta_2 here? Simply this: -0.10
